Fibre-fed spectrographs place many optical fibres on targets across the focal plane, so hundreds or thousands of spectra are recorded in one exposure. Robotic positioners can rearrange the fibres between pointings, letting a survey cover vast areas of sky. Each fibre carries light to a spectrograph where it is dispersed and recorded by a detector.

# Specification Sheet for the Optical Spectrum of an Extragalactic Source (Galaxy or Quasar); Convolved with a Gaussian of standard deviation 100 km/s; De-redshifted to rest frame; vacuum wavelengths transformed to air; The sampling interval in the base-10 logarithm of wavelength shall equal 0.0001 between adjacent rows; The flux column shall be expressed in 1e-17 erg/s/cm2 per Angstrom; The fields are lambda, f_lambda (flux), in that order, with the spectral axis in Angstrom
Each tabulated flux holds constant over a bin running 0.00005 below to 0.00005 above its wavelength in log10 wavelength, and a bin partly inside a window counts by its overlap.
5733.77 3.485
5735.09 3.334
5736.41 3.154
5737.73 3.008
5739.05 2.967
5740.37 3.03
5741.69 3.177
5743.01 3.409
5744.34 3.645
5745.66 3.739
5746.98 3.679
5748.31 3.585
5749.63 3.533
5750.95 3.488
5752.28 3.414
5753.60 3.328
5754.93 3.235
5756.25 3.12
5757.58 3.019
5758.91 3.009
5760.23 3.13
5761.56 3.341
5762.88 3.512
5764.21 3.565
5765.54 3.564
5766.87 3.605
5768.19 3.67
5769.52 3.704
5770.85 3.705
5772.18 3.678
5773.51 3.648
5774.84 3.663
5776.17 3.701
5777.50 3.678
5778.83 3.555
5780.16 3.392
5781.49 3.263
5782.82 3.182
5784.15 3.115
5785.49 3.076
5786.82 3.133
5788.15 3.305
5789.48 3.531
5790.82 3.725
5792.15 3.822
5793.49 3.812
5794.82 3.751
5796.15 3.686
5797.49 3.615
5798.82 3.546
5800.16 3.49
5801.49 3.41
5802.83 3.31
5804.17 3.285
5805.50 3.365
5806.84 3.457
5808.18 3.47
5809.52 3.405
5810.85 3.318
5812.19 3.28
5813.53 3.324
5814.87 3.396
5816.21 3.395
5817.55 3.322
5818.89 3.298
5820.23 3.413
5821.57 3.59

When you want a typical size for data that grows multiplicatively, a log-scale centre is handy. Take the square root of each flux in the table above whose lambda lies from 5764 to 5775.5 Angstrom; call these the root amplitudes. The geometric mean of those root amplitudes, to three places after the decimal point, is 1.909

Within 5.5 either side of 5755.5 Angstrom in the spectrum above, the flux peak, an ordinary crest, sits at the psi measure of 5750.95 Angstrom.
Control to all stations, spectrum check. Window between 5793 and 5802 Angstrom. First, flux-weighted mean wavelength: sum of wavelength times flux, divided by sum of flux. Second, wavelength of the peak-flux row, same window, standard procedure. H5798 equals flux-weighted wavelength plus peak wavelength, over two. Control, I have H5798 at 5795.4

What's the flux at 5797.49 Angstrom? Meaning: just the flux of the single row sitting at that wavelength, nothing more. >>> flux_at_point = 3.615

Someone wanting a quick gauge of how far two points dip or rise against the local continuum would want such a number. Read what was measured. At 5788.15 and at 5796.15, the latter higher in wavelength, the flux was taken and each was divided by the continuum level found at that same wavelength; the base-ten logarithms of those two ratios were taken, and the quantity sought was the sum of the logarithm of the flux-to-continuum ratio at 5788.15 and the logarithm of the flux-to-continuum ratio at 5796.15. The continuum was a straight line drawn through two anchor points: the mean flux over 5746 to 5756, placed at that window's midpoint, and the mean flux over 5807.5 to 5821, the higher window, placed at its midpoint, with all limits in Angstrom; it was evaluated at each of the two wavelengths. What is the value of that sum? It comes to 0.02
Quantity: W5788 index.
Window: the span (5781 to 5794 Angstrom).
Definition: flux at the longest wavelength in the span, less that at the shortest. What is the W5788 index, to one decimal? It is 0.5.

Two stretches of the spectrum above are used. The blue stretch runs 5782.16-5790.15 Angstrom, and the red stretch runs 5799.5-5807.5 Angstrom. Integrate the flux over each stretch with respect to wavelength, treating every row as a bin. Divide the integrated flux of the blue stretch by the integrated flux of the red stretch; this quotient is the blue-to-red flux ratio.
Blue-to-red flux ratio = 0.95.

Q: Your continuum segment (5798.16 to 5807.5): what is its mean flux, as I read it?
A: 3.41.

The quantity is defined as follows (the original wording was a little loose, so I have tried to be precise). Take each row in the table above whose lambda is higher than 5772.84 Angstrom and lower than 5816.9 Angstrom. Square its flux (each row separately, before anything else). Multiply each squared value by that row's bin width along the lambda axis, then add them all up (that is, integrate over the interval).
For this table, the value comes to 528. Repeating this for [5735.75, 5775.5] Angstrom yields 465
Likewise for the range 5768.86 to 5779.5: 143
